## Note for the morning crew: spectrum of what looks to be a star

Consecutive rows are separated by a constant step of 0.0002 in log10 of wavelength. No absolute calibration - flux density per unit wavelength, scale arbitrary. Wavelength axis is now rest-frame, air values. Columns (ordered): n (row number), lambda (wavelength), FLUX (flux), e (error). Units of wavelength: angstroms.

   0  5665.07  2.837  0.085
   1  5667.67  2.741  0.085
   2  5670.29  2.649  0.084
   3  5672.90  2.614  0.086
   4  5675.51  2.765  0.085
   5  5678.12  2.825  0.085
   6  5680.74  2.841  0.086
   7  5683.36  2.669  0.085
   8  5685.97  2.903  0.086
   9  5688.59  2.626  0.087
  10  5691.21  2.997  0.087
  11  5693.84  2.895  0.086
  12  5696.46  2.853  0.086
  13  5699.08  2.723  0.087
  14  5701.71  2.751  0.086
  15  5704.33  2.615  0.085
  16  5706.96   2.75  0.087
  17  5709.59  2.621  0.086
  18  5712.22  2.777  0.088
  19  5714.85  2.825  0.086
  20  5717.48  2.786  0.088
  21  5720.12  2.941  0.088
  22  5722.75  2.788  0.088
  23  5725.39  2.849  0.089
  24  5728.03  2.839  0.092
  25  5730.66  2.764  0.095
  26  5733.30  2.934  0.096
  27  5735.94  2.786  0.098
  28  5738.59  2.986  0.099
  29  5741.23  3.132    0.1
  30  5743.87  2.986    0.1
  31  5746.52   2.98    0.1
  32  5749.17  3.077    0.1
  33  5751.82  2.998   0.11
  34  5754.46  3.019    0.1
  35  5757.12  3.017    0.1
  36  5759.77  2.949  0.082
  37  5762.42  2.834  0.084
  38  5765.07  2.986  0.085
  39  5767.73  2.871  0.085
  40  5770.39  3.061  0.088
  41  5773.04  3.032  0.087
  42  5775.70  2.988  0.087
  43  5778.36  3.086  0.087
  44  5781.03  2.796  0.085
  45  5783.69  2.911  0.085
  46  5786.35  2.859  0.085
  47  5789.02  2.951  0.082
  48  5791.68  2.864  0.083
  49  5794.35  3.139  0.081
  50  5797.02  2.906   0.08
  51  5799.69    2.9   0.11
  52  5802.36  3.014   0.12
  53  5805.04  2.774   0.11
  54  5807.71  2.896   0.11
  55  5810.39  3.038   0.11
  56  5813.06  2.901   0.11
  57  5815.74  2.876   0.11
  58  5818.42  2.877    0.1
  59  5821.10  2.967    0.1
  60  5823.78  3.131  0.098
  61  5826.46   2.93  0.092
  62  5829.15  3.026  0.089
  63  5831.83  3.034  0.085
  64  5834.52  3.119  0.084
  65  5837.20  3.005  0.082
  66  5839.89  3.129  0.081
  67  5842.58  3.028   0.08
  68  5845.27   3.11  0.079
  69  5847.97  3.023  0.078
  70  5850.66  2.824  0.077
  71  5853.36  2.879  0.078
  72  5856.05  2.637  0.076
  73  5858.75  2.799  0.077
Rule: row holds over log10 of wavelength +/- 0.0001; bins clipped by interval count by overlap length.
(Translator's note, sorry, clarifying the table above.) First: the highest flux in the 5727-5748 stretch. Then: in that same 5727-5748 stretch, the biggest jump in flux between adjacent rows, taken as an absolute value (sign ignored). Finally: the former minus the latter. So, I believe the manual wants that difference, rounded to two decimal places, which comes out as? 2.93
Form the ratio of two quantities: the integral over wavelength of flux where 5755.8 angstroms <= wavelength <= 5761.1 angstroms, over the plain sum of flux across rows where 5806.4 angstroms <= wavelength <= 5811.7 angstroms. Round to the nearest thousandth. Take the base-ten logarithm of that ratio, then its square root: 0.653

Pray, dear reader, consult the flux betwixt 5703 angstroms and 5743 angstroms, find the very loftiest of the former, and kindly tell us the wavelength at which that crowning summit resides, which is 5741.23 angstroms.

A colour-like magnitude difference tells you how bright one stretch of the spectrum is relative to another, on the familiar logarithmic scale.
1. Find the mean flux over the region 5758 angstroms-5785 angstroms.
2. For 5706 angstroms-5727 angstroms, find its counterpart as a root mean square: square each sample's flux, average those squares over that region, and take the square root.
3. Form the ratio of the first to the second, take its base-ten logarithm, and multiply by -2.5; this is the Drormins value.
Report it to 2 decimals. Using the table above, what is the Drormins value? -0.06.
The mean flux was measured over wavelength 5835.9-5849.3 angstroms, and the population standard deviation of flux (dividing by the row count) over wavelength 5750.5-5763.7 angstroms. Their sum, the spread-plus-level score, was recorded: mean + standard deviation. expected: 3.13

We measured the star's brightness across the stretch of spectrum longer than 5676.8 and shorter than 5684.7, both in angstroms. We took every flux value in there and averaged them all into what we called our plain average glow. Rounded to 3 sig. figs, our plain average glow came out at 2.78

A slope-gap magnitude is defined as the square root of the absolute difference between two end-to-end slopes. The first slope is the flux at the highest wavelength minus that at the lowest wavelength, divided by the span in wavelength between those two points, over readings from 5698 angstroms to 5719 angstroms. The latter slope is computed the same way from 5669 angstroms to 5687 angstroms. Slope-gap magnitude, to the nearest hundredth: 0.11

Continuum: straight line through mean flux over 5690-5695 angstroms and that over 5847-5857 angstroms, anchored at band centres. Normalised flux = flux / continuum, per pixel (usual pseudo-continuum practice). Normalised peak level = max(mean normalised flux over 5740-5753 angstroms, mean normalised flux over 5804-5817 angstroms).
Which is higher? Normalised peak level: 1.04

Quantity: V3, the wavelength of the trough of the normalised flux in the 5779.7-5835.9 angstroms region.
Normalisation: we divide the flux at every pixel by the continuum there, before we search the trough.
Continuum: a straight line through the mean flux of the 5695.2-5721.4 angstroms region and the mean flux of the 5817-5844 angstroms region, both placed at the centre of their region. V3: 5805.04 angstroms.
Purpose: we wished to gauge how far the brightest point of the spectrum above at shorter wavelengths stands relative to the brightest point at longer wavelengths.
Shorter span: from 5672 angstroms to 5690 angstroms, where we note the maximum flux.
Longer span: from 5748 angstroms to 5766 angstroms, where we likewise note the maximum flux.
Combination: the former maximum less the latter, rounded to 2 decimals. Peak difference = -0.17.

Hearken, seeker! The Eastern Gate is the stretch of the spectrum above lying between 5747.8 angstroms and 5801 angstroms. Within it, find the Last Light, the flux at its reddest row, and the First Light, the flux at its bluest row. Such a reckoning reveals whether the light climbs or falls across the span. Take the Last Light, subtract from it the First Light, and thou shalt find -0.18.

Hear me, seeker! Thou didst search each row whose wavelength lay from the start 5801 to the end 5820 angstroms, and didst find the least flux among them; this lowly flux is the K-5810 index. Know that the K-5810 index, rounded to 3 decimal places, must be 2.774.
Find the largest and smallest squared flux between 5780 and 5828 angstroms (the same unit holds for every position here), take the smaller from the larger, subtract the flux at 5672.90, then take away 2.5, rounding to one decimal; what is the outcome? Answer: -3.0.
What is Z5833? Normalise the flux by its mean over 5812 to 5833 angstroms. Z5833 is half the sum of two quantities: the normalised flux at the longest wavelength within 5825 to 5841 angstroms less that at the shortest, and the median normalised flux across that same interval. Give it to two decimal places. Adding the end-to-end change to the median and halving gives 0.54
